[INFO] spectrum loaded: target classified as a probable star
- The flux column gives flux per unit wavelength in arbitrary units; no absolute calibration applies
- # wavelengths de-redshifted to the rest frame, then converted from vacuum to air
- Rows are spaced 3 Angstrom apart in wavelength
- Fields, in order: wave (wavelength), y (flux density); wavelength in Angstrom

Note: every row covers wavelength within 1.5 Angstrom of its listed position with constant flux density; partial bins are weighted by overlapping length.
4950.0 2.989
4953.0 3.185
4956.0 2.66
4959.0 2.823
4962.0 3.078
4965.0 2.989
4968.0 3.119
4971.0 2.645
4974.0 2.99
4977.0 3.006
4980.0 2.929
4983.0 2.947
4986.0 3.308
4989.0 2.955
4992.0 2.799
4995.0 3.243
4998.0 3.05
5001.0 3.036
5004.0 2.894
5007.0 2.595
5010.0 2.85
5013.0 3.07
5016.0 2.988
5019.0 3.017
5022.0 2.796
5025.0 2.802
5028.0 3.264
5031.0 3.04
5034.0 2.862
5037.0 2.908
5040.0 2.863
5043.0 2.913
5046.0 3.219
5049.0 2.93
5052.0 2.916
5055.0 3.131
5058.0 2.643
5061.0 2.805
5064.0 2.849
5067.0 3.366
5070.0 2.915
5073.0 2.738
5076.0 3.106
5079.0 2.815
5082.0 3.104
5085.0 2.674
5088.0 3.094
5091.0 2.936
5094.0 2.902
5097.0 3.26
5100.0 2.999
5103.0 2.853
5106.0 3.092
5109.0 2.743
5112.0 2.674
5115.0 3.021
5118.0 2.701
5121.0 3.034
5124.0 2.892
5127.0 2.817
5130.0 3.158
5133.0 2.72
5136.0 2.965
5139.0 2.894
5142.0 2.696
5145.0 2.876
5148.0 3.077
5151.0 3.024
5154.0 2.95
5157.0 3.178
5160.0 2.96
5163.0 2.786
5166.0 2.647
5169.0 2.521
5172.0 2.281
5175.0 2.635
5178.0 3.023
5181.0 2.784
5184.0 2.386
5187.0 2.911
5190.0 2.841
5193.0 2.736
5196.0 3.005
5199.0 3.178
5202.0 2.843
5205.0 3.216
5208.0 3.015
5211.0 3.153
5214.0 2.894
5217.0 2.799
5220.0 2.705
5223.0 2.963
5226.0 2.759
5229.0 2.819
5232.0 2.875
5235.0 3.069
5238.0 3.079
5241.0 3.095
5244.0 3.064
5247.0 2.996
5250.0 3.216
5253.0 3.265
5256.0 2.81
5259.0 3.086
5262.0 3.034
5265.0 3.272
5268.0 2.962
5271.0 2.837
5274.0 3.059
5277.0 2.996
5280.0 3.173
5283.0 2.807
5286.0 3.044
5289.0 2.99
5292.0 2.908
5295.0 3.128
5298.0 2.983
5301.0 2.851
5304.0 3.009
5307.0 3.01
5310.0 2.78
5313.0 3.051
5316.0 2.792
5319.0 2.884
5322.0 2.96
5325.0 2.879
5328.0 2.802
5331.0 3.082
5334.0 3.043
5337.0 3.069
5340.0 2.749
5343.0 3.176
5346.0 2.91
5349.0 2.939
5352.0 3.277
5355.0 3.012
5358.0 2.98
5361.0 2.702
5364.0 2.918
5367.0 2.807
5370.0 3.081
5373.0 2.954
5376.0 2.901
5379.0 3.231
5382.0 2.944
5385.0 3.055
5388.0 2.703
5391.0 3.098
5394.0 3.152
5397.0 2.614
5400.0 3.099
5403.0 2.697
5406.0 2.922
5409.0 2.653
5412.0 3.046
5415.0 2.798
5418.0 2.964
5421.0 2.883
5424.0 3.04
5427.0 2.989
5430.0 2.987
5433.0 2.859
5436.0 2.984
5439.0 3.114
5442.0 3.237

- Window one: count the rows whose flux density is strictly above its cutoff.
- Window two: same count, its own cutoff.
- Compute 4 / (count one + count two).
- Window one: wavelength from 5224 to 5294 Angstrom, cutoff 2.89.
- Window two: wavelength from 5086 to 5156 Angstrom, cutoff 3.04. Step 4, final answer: 0.182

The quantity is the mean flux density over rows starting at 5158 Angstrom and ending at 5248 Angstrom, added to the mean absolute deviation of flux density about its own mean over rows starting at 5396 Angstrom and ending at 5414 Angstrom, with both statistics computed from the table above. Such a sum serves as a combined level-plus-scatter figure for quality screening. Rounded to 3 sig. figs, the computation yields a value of 3.05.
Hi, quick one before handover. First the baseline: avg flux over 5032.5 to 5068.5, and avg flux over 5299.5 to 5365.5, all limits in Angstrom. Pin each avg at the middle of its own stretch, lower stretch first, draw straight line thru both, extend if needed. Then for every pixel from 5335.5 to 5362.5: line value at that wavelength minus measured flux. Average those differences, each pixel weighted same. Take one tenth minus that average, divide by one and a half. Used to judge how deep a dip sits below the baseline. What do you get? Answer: 0.087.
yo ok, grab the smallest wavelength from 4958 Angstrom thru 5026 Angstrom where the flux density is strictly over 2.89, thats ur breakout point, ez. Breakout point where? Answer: 4962.0 Angstrom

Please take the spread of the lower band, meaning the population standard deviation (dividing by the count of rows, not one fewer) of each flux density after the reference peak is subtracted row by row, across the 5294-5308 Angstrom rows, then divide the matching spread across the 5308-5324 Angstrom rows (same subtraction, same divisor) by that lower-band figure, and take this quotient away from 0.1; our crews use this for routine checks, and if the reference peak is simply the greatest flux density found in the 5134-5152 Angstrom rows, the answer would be -1.1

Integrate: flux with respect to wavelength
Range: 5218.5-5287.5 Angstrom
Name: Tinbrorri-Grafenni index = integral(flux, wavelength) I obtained 207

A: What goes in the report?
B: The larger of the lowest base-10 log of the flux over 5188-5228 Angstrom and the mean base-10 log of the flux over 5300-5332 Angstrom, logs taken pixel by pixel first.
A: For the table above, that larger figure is 0.465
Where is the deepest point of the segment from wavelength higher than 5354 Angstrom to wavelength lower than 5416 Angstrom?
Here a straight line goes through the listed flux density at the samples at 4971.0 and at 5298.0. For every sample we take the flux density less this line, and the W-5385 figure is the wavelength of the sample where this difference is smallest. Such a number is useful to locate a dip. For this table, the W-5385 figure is 5397.0 Angstrom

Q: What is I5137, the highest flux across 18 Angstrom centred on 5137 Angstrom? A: 3.158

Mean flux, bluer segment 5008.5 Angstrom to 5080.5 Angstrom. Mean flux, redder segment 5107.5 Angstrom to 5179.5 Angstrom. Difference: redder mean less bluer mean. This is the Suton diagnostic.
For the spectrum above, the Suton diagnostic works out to -0.11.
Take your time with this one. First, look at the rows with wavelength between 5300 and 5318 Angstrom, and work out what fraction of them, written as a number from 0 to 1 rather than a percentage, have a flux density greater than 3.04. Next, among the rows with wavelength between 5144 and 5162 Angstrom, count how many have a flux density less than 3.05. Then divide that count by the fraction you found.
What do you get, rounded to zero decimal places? 24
